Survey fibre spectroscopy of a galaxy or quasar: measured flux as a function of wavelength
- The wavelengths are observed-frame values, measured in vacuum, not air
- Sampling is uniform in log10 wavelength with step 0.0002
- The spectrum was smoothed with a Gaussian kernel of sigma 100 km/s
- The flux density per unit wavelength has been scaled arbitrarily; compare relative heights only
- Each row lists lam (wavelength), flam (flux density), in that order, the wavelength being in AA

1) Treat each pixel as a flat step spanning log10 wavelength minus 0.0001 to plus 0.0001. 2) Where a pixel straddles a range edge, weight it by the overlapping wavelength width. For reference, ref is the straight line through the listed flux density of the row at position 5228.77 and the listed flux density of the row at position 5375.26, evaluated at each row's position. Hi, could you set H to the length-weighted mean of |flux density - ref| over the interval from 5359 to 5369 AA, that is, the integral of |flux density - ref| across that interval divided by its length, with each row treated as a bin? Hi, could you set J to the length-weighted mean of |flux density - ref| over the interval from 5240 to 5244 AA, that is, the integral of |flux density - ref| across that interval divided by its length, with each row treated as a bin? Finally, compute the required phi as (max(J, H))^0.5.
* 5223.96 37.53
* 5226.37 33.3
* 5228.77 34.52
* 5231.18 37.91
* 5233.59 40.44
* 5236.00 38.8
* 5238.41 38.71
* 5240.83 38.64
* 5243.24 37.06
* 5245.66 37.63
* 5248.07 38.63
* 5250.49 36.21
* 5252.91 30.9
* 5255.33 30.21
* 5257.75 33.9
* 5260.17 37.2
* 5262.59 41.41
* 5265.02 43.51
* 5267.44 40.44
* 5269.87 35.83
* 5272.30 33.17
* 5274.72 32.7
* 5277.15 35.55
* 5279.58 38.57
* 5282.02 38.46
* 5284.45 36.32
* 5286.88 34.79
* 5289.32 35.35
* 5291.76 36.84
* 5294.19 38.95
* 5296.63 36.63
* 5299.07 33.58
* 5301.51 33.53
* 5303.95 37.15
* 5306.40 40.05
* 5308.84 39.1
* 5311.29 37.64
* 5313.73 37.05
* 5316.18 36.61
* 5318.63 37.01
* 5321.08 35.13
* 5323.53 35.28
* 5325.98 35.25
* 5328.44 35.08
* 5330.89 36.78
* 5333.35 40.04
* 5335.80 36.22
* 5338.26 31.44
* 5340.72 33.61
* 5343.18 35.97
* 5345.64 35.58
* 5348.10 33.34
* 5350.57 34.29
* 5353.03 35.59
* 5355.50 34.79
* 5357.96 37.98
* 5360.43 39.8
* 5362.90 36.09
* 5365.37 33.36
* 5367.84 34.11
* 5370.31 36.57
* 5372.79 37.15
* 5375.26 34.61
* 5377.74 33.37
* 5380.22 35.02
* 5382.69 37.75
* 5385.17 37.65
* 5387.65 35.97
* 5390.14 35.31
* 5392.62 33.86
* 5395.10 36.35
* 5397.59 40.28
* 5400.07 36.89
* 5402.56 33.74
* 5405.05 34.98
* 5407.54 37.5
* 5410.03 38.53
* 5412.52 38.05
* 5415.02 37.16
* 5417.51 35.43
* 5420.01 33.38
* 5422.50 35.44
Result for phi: 1.83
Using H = 2.1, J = 3.3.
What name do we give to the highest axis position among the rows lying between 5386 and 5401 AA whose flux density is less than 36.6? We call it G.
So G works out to 5395.10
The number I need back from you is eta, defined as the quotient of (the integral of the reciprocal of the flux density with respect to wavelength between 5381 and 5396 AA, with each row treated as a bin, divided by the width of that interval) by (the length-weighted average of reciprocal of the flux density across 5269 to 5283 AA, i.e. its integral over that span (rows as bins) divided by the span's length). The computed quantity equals 0.986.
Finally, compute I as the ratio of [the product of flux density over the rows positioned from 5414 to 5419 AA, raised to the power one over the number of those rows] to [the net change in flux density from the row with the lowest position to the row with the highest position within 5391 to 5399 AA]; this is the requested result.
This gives 6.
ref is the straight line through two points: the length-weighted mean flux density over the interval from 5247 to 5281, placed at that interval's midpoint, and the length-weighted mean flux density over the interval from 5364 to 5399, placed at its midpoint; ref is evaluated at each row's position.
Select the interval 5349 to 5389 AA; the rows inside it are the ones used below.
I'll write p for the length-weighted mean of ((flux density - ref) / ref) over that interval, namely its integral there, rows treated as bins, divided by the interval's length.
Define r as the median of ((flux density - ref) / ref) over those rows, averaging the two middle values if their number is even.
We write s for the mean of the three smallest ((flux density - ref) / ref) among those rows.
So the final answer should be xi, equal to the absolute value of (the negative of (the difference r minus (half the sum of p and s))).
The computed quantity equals 0.029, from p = 0.000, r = -0.002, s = -0.06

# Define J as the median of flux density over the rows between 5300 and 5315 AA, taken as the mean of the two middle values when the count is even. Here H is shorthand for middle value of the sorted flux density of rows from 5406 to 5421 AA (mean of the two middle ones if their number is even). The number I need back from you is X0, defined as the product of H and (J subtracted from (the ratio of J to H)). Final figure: -1359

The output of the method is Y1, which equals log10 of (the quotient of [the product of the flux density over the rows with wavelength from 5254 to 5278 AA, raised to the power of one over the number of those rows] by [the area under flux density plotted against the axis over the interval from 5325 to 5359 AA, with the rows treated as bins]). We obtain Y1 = -1.5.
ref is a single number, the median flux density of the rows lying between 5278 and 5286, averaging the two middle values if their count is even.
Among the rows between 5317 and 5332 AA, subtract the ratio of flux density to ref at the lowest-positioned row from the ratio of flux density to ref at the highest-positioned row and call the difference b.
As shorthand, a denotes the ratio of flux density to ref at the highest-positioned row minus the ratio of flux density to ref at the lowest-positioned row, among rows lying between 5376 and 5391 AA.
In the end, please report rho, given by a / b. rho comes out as -8.4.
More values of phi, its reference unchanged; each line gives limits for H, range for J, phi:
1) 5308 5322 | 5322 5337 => 1.58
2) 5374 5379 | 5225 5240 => 1.79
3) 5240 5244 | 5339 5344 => 1.83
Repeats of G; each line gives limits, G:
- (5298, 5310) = 5301.51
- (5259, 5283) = 5277.15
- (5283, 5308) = 5301.51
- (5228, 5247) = 5228.77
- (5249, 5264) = 5257.75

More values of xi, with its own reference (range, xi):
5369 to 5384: 0.021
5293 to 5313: 0.044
